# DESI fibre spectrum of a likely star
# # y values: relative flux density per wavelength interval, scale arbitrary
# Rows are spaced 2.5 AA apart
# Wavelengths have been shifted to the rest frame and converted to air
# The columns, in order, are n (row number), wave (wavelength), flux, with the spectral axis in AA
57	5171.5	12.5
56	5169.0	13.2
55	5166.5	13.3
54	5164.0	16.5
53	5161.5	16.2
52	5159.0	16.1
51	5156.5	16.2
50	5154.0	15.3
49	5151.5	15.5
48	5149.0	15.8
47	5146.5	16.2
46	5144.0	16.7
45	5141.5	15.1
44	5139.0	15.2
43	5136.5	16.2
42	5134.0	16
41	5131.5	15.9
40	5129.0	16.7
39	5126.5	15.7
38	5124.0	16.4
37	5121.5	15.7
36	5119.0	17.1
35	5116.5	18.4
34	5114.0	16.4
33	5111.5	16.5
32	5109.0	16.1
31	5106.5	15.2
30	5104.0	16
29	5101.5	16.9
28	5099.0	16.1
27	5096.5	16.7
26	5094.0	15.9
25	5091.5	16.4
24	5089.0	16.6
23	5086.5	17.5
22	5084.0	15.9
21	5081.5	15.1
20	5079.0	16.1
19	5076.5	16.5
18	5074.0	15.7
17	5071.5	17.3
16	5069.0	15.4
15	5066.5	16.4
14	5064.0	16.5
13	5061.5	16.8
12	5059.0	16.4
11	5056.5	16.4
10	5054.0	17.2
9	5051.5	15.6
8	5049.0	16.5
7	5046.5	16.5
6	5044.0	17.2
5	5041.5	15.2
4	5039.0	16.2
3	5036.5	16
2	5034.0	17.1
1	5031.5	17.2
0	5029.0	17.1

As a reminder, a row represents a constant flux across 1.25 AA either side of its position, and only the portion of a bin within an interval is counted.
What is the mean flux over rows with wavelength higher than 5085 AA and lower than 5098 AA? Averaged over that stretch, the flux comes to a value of 16.6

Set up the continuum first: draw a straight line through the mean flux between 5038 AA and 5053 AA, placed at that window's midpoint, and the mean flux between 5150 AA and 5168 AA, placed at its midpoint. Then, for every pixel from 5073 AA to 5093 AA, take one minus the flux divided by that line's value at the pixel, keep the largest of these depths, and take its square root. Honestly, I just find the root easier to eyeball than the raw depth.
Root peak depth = 0.24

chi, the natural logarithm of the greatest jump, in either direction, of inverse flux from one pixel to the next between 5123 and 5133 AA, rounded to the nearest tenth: -5.6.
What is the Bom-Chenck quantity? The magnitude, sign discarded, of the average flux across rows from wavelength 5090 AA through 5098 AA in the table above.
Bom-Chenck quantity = 16.3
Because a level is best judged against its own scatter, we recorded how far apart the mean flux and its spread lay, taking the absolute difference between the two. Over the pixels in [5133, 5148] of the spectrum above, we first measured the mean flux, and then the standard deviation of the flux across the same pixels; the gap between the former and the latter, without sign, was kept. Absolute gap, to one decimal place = 15.3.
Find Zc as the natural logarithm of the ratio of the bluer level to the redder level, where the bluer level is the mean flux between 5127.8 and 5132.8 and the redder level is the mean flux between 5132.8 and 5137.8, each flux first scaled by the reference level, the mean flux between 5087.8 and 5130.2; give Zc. 0.012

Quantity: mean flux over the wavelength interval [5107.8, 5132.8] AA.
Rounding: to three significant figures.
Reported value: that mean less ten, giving 6.49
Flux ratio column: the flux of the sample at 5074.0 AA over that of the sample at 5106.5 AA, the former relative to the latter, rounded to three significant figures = 1.03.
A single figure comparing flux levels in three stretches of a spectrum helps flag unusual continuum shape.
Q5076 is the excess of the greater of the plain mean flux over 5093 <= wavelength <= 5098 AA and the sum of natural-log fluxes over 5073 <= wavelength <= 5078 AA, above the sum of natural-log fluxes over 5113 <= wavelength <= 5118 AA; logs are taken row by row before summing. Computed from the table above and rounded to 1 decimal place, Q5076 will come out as 10.6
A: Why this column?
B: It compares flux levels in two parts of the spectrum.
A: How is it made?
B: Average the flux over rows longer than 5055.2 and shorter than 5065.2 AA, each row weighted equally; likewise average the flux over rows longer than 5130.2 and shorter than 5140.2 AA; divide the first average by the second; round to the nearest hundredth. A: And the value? 1.04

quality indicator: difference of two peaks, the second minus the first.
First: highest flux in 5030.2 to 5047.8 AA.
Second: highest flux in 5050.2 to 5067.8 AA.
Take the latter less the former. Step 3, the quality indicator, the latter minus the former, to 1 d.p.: 0.0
